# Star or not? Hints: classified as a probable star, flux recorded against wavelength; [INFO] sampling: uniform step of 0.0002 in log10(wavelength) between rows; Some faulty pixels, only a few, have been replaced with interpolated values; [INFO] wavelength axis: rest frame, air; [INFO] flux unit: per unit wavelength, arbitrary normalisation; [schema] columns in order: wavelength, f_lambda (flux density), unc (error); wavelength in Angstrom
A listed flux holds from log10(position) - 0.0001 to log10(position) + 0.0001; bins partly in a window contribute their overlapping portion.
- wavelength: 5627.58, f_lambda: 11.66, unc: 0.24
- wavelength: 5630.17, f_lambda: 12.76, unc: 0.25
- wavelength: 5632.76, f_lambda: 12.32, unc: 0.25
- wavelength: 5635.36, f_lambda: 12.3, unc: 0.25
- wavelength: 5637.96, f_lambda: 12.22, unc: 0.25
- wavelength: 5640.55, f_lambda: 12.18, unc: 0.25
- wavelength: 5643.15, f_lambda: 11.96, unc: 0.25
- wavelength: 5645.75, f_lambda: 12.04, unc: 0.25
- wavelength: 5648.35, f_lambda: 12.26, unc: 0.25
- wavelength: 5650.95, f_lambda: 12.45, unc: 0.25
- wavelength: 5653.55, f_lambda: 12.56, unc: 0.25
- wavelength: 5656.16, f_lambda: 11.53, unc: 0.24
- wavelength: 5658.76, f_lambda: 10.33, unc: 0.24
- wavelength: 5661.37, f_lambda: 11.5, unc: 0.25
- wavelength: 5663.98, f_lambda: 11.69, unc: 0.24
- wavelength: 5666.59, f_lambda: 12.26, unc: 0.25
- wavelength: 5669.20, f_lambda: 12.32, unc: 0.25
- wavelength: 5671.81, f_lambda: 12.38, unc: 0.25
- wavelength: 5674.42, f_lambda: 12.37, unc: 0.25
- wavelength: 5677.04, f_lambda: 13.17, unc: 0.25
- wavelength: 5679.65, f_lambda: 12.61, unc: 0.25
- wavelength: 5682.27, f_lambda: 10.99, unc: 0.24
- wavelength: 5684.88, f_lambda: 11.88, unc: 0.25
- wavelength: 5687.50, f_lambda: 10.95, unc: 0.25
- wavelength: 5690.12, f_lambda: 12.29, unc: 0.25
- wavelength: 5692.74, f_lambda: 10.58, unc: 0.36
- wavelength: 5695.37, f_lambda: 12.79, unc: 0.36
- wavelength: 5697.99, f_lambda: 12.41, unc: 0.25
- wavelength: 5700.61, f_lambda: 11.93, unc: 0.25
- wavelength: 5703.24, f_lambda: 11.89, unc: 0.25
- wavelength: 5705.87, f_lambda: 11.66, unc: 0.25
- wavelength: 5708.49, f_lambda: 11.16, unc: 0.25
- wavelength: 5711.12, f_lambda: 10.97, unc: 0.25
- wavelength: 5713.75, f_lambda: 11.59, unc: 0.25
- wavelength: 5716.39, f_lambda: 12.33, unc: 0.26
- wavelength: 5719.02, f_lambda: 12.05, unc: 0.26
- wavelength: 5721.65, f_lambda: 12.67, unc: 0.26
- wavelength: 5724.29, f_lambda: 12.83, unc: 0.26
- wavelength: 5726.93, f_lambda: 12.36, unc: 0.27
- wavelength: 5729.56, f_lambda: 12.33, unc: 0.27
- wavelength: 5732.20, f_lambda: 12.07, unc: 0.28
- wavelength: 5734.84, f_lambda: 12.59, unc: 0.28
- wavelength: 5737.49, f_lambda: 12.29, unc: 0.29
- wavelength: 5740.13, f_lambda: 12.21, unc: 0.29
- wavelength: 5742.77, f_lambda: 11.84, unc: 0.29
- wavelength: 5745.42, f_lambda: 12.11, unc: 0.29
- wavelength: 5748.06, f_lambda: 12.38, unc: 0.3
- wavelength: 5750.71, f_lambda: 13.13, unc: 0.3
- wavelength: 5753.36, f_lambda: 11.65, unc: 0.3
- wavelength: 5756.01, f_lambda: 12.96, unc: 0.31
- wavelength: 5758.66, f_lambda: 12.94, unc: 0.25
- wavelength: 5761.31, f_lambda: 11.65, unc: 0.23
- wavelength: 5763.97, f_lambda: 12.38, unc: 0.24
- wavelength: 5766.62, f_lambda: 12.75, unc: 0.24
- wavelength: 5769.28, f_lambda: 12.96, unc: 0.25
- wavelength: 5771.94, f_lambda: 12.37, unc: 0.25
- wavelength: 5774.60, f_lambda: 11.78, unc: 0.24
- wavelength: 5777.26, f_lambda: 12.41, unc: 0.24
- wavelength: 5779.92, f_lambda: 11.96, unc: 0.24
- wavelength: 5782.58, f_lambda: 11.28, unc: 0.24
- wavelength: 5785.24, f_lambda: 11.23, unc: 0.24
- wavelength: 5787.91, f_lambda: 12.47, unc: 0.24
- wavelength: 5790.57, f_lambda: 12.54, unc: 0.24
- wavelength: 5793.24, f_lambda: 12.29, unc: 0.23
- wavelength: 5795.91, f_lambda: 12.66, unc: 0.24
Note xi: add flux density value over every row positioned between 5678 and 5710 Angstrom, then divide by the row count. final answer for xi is 11.8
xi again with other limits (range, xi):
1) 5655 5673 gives 11.7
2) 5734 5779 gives 12.4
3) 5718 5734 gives 12.4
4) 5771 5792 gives 12.0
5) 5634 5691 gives 12.0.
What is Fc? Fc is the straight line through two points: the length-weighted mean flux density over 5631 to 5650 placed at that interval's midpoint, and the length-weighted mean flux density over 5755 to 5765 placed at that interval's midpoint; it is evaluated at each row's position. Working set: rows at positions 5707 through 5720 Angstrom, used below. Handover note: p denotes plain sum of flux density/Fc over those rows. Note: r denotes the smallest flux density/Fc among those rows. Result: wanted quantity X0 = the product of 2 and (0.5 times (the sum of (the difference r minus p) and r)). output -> -2.92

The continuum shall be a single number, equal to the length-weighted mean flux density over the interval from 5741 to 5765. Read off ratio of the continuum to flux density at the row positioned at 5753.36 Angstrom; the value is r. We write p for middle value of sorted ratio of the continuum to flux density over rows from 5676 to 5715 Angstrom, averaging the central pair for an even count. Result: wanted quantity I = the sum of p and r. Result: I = 2.10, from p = 1.038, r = 1.06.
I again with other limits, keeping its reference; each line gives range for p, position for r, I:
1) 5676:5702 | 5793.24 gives 2.02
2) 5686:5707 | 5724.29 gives 2.00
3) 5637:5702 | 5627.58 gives 2.07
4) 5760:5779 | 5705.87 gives 2.05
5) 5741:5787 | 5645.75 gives 2.02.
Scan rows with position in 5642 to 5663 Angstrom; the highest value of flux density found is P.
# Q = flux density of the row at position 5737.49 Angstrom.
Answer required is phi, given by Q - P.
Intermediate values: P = 12.56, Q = 12.29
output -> -0.3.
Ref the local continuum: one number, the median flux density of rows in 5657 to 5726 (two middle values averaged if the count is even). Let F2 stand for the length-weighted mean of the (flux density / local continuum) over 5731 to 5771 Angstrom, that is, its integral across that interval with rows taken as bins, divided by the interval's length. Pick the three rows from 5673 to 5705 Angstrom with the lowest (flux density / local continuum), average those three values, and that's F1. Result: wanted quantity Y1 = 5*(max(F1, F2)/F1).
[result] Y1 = 5.7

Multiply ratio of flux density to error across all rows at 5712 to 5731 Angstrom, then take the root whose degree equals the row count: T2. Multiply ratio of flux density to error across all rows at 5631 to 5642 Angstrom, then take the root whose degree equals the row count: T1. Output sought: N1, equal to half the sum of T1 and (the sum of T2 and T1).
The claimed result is 73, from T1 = 49.0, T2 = 47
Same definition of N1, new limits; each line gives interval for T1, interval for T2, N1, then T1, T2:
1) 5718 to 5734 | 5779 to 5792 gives 71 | 46.4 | 50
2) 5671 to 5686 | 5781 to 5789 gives 73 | 49.2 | 49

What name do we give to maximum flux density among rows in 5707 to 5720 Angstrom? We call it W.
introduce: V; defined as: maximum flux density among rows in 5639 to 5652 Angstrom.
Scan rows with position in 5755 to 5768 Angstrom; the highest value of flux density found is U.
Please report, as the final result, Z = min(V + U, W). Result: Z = 12.3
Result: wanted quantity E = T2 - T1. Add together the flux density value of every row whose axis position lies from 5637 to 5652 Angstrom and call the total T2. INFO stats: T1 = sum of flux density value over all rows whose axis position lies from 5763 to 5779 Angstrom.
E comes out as -1.5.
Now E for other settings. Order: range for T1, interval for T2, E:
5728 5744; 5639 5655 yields 0.1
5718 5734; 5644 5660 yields -3.1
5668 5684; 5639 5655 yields -0.4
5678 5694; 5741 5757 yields 4.8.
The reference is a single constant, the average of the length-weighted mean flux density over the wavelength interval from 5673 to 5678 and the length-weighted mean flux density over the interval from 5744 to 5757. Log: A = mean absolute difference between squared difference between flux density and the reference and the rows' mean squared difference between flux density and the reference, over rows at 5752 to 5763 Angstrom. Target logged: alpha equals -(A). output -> -0.36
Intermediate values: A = 0.36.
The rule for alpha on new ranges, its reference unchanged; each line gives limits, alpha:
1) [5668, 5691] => -0.84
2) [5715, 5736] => -0.08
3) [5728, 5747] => -0.13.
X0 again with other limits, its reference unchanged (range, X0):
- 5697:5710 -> -2.98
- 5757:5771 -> -3.16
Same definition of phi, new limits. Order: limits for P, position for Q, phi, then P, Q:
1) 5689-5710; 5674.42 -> -0.4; 12.79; 12.37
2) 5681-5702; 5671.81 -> -0.4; 12.79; 12.38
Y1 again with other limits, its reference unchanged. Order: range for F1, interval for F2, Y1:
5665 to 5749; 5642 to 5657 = 5.6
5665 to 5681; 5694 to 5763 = 5.0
